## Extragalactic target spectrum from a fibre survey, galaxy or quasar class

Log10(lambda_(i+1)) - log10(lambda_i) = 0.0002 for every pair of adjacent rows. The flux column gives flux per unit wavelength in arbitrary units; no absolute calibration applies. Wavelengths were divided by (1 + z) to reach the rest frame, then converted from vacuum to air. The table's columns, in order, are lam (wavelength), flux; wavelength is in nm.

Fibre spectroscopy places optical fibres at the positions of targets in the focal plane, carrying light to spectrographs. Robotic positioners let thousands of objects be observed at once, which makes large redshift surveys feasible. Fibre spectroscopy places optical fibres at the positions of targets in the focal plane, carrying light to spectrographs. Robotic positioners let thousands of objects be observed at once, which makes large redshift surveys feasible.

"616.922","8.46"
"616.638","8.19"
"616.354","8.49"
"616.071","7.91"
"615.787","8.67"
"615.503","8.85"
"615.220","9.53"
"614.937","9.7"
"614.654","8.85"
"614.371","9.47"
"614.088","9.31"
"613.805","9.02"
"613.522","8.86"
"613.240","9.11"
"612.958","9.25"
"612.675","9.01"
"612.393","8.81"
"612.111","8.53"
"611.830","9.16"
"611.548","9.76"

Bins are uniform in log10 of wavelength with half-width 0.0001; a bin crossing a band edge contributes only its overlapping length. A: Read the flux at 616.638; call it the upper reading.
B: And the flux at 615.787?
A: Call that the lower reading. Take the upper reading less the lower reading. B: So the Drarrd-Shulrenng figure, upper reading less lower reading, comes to -0.5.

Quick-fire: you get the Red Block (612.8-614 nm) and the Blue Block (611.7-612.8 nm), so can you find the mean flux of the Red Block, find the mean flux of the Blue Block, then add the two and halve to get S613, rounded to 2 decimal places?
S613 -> 8.97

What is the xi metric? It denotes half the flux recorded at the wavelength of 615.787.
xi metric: 4.3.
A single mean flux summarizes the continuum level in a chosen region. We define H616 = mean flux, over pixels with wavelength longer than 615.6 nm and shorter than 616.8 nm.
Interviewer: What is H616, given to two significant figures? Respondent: 8.3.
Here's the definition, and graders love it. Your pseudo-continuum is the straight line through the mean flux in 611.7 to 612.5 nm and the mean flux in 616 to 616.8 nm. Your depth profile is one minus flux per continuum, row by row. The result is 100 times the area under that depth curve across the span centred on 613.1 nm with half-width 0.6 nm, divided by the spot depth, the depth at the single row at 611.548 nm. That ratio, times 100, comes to 51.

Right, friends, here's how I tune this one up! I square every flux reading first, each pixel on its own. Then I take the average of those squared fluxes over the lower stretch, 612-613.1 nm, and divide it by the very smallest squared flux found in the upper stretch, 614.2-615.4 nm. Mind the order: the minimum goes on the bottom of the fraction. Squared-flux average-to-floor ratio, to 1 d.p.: 1.0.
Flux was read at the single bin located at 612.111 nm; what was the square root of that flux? 2.92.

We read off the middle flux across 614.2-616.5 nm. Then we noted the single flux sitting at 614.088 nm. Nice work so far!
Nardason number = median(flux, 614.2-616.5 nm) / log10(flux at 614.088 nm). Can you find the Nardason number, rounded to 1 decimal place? 9.1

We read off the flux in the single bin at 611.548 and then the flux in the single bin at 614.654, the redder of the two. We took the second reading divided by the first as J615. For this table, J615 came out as 0.91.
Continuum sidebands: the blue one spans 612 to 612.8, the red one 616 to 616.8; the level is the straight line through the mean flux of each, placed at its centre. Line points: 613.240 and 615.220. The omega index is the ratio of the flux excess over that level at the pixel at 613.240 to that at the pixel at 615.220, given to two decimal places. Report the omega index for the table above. 0.39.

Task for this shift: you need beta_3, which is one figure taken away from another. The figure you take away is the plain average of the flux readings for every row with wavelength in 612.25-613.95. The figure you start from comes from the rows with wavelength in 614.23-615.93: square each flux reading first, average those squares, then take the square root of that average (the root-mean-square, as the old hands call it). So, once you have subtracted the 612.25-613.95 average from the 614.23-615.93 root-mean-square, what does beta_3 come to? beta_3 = 0.18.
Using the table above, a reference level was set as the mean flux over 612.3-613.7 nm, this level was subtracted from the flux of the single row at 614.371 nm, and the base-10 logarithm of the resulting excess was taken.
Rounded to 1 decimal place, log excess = -0.3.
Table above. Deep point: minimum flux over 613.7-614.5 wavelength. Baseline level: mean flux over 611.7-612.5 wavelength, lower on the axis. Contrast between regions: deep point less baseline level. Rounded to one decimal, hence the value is 0.2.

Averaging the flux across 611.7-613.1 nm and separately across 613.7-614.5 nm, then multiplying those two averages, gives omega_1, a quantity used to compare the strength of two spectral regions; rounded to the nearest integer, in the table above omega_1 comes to 83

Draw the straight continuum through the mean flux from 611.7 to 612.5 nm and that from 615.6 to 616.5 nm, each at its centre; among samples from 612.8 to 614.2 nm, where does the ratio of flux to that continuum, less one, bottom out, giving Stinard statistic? 613.522 nm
